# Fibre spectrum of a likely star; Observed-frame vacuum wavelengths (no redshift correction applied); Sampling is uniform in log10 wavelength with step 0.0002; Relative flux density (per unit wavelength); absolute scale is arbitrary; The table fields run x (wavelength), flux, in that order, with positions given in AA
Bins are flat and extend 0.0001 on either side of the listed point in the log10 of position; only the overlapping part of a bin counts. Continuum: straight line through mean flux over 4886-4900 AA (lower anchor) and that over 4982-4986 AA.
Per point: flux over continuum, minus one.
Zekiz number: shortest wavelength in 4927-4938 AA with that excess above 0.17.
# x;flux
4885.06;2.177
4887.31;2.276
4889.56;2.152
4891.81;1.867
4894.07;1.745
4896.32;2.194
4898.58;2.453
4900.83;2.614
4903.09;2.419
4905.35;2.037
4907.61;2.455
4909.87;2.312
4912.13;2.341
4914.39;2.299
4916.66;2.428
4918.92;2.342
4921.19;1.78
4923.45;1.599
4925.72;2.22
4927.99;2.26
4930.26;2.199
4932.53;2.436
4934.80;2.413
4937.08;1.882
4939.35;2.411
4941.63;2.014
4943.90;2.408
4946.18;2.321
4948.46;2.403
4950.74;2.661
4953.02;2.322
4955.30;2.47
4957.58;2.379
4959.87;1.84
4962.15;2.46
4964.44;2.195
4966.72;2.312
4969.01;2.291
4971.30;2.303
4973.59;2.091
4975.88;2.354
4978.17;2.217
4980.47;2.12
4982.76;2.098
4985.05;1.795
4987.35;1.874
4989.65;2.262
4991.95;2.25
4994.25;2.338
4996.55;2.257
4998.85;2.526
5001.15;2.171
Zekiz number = 4932.53 AA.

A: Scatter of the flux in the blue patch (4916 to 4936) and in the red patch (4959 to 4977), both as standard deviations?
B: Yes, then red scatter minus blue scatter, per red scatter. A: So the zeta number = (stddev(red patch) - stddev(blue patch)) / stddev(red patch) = -0.6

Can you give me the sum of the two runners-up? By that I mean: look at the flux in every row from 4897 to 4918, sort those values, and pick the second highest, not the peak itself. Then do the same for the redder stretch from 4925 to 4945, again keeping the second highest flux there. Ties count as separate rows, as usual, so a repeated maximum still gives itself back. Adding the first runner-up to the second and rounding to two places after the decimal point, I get 4.87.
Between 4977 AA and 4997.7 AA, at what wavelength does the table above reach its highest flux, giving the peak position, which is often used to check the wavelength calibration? 4994.25 AA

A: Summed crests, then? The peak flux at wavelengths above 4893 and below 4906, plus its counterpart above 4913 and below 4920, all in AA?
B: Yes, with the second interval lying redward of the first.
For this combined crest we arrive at 5.04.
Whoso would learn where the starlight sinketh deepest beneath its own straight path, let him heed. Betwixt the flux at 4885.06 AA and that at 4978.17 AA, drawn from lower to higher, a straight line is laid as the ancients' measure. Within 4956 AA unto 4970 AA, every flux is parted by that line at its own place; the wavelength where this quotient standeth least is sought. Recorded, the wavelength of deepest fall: 4959.87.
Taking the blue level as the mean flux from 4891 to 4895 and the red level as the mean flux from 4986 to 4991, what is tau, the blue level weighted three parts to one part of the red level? 1.9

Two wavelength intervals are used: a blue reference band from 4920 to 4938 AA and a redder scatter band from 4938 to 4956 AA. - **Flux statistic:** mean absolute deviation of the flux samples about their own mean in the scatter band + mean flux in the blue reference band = 2.22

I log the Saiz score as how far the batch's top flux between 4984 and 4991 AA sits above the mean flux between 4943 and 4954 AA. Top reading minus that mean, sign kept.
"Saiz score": -0.16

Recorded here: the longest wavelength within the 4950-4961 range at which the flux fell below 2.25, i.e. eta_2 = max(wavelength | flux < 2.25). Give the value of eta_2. 4959.87 AA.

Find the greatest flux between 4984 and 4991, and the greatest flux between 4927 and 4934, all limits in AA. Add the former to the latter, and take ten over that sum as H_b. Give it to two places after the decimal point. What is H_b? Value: 2.13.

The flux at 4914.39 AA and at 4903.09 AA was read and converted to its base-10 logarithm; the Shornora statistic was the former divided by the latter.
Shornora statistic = 0.94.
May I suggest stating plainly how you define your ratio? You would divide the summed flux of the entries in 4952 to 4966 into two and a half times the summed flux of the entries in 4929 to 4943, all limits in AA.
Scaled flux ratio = 2.44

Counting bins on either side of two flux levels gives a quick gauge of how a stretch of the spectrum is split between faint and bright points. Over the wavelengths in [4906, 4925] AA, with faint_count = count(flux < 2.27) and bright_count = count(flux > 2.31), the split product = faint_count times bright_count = 10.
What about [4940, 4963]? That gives 16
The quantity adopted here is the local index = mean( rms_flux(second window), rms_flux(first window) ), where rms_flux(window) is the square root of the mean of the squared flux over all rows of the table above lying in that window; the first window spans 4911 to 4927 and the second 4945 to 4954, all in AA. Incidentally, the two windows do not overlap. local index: 2.30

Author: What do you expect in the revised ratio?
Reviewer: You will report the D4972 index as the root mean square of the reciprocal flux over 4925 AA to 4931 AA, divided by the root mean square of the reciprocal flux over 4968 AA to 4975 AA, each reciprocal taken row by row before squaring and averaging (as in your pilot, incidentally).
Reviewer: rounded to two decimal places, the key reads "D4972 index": 1.00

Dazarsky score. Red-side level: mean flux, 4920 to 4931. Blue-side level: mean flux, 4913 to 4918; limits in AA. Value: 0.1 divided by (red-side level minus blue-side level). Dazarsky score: -0.3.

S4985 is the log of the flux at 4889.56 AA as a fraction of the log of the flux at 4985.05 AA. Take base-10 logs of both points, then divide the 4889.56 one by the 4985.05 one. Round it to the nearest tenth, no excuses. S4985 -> 1.3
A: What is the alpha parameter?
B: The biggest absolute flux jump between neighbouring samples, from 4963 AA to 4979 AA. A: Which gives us 0.26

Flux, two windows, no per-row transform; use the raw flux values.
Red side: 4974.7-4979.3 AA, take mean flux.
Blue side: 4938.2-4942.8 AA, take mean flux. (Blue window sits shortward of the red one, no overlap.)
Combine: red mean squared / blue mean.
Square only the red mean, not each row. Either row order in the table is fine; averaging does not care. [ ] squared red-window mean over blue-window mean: 2.36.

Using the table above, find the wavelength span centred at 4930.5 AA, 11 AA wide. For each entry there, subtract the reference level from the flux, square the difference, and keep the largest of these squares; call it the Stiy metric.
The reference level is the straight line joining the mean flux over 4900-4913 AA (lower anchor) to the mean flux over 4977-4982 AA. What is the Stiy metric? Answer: 0.02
